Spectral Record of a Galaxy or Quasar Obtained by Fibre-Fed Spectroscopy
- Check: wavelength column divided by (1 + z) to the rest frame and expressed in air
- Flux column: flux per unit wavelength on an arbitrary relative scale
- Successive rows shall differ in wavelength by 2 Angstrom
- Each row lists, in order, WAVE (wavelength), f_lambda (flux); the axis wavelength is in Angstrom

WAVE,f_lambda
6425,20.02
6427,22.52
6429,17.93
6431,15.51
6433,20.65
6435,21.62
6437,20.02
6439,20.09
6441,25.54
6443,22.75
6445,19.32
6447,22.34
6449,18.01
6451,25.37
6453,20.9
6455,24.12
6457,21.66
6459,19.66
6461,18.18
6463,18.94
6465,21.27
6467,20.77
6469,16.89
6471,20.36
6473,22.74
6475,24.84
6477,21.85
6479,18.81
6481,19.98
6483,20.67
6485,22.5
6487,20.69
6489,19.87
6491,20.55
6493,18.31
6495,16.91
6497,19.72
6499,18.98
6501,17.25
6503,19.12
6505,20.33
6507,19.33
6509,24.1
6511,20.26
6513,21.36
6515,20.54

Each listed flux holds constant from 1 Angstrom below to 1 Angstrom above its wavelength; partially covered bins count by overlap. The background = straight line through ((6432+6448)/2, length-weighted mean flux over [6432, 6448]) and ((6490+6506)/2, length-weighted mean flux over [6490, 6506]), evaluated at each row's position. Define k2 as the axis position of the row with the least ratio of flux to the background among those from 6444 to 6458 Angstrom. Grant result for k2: 6449 Angstrom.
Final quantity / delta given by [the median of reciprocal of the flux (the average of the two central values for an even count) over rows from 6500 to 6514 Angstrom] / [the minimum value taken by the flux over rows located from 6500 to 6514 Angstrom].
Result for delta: 0.0029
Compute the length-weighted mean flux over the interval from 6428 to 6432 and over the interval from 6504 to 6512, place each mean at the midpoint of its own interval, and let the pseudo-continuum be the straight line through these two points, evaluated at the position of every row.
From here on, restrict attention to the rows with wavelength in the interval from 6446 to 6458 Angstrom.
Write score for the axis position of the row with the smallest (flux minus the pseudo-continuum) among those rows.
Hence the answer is 6449 Angstrom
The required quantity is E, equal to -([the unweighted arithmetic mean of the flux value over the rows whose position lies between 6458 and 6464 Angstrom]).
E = -18.9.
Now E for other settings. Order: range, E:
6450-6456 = -23.5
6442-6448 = -21.5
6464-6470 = -19.6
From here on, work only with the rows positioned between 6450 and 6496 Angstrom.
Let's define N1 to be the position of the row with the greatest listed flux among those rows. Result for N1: 6451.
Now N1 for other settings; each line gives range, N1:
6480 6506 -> 6485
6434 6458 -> 6441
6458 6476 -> 6475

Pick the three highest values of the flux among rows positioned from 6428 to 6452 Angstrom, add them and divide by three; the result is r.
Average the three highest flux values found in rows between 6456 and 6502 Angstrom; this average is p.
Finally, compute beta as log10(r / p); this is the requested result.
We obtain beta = 0.022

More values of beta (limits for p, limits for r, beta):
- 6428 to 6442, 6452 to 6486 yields 0.024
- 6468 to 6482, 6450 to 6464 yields 0.011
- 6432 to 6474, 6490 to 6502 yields -0.103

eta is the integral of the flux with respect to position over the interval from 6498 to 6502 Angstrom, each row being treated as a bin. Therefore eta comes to 72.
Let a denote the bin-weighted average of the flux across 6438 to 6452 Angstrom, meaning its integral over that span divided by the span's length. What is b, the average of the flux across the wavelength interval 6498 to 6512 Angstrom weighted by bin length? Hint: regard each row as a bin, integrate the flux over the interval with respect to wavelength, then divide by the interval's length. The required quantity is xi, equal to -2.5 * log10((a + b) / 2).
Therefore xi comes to -3.30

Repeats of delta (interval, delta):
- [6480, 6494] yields 0.0027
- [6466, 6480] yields 0.0029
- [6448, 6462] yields 0.0027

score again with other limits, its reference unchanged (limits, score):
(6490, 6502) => 6495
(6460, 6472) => 6469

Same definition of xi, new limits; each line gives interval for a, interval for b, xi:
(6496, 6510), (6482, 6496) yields -3.25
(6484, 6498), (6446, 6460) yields -3.29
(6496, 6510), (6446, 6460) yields -3.29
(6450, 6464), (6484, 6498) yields -3.28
